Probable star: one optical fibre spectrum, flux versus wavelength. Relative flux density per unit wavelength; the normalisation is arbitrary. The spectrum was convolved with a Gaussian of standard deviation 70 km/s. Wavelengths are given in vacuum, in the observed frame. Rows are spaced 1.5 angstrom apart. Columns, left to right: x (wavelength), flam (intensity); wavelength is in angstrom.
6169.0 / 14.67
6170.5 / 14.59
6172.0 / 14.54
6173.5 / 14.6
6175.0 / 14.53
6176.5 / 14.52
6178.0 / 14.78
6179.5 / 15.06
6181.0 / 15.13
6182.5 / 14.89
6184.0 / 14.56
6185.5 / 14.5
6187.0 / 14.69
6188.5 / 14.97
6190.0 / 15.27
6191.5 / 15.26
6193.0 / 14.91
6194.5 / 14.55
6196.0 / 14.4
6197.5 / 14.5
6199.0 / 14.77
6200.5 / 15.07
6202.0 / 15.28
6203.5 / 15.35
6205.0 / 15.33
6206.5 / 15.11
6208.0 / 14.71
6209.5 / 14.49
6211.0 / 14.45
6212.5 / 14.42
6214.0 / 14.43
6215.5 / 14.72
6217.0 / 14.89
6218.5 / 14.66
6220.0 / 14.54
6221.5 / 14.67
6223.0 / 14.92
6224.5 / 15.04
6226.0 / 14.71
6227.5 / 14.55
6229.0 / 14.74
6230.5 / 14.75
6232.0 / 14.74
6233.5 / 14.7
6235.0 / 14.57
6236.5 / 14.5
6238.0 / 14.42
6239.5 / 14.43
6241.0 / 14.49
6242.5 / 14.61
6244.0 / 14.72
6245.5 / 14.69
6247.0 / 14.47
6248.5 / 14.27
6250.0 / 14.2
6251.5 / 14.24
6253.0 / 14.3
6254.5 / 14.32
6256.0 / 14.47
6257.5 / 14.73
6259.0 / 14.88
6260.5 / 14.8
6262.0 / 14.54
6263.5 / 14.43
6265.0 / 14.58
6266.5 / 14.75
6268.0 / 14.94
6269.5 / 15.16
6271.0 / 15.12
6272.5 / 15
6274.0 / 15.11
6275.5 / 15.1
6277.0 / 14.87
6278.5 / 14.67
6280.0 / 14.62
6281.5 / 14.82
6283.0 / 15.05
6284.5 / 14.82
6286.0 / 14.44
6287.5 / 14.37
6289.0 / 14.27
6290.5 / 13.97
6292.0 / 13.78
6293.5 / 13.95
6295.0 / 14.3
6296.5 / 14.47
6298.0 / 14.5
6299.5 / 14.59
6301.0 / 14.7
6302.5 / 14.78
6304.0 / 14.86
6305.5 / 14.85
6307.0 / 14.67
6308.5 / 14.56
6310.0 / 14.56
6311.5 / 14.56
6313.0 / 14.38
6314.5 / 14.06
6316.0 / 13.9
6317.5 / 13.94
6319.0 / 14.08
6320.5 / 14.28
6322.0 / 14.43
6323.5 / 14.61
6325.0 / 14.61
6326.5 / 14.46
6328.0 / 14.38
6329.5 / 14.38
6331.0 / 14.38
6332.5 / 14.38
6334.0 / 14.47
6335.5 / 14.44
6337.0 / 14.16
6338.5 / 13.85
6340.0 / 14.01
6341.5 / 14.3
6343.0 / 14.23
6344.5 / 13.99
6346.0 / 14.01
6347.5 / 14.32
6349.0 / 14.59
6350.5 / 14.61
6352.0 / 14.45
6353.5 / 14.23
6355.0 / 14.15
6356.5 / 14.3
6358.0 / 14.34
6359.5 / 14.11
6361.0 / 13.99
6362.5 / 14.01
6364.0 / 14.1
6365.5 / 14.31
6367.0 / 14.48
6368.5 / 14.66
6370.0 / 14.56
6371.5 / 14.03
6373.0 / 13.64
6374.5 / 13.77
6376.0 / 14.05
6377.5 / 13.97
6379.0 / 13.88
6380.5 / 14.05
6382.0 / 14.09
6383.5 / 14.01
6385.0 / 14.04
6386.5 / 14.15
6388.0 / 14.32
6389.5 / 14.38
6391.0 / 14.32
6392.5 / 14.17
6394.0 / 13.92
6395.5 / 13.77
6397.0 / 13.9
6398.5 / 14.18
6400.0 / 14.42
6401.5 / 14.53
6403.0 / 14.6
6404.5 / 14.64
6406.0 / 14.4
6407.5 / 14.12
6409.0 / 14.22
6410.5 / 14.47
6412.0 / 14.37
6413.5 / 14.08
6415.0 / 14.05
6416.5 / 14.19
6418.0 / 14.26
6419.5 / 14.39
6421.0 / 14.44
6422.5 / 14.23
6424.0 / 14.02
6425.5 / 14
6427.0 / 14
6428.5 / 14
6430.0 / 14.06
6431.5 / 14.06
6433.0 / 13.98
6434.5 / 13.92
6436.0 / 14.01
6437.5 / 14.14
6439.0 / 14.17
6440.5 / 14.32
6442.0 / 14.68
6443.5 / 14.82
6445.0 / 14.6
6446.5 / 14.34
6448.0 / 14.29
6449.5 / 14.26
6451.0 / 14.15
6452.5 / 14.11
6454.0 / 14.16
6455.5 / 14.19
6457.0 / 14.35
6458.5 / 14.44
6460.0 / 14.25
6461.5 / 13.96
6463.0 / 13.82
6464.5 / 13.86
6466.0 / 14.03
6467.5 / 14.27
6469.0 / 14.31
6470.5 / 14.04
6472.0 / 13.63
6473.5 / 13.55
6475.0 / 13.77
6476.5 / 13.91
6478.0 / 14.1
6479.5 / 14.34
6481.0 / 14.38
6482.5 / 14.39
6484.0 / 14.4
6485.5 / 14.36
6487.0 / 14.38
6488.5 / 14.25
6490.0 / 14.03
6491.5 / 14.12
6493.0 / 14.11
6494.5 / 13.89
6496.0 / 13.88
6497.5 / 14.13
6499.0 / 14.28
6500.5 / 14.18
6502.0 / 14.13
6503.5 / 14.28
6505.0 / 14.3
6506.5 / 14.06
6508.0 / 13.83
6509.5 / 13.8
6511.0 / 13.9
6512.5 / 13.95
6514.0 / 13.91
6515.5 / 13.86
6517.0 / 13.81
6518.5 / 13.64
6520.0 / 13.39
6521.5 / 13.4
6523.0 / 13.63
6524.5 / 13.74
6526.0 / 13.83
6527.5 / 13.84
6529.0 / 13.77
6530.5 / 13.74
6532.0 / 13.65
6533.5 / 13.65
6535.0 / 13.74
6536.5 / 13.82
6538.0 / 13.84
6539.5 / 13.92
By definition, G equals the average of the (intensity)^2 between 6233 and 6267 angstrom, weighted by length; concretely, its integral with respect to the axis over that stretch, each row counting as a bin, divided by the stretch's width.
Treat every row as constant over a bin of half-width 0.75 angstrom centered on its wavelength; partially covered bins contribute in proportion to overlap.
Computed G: 211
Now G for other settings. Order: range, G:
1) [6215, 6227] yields 218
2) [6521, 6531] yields 188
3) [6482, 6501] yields 201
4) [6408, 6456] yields 202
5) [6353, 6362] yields 201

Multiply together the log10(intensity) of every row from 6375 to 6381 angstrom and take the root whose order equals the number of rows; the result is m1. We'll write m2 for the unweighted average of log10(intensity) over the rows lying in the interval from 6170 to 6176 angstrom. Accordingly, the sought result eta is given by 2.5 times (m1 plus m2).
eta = 5.77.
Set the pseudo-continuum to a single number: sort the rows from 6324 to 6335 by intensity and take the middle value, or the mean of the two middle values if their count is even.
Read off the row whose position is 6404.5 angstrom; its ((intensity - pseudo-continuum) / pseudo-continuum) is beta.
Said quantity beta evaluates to 0.018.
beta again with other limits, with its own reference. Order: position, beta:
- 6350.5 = 0.016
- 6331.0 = 0.000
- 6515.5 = -0.036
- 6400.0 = 0.003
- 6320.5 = -0.007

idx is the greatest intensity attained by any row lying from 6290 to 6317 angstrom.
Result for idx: 14.86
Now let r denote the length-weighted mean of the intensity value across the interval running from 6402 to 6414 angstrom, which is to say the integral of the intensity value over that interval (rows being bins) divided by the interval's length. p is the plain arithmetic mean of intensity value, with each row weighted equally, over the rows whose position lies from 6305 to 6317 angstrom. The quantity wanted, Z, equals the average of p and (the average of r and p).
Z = 14.4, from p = 14.4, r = 14.4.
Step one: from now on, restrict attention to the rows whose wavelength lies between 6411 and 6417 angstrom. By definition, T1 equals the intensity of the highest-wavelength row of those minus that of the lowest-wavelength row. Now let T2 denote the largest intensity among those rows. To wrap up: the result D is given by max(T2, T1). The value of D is 14.4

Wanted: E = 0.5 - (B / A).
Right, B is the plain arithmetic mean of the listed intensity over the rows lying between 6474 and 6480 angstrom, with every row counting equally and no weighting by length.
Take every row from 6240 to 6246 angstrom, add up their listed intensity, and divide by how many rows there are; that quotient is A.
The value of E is -0.459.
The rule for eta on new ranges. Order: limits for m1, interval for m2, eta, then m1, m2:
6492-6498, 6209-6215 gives 5.76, 1.15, 1.16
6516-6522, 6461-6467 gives 5.69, 1.13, 1.14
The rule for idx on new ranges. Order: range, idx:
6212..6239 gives 15.04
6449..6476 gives 14.44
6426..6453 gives 14.82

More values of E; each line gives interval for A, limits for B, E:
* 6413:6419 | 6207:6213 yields -0.526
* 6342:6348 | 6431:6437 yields -0.490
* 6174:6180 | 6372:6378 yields -0.441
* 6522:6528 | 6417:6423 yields -0.541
